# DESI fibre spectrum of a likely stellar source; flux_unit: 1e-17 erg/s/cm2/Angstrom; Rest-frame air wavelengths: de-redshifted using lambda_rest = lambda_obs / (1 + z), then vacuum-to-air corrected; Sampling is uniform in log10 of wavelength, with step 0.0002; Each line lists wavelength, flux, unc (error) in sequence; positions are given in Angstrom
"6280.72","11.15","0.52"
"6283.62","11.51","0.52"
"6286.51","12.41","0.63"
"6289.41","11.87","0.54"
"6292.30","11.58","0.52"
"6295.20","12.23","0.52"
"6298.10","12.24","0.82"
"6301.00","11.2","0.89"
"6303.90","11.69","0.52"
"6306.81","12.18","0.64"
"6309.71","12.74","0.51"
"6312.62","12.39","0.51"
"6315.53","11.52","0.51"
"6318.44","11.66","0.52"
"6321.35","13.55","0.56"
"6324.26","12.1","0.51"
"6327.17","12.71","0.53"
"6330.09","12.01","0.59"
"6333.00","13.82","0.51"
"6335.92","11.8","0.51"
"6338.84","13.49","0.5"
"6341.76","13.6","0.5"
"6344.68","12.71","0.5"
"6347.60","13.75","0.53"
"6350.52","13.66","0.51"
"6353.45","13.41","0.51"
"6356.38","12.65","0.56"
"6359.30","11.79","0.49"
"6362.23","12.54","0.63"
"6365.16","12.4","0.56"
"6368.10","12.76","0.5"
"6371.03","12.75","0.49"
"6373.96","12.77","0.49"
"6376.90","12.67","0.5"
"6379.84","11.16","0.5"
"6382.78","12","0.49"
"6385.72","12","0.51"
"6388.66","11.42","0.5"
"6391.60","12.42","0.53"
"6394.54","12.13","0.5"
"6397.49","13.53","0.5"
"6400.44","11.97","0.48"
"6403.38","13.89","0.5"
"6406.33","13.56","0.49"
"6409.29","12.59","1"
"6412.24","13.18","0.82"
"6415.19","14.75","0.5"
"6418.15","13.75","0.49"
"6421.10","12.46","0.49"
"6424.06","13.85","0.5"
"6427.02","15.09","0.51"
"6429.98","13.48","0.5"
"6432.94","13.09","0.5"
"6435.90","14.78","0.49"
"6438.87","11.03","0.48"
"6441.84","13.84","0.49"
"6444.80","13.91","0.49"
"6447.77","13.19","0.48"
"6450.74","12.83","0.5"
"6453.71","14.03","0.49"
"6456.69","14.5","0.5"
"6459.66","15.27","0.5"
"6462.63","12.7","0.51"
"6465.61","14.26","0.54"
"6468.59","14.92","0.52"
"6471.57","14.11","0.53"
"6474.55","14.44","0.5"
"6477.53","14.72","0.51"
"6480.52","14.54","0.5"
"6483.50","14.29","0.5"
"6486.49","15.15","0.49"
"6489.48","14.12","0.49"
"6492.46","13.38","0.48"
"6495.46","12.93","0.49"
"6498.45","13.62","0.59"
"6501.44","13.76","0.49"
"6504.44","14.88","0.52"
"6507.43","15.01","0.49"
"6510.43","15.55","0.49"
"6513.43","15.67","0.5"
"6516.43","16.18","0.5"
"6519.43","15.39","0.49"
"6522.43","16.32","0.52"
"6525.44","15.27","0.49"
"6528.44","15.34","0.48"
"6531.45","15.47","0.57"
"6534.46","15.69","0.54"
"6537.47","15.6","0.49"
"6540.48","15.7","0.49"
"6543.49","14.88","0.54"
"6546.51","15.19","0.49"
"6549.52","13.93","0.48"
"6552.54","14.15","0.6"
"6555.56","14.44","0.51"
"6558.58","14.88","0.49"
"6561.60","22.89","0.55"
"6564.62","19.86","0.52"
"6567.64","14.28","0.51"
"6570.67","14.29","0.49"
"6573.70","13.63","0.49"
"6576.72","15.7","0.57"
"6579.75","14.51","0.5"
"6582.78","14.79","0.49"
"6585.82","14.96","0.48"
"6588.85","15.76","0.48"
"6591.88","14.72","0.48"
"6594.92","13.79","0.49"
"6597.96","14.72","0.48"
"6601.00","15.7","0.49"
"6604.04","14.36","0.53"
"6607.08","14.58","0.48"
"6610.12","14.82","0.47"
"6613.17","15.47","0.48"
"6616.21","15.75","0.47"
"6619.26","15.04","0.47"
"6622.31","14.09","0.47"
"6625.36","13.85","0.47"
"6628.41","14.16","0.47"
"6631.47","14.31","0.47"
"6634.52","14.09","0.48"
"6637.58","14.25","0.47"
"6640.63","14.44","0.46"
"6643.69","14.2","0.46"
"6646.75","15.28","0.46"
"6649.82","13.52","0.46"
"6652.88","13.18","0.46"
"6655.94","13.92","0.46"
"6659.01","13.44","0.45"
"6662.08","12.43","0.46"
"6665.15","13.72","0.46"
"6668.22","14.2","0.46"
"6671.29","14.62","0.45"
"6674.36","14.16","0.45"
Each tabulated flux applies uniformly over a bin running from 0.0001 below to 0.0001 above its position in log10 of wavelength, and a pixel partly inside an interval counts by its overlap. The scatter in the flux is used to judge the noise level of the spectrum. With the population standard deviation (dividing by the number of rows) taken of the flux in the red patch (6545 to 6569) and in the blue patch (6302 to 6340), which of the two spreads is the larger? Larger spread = 3.1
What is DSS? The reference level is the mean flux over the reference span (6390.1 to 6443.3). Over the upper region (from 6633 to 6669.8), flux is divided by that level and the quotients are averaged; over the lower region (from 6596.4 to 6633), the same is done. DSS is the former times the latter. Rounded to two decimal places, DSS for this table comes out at 1.16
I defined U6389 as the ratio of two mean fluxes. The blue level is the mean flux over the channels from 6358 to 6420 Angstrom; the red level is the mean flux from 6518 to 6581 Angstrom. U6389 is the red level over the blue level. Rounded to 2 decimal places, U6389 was 1.23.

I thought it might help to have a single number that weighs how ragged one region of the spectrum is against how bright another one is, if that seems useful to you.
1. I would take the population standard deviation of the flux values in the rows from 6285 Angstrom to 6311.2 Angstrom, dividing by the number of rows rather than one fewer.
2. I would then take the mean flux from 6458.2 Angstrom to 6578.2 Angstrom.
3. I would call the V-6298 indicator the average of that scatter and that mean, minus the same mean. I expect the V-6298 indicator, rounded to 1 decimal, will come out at -7.3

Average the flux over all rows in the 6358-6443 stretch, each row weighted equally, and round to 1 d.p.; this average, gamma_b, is 12.9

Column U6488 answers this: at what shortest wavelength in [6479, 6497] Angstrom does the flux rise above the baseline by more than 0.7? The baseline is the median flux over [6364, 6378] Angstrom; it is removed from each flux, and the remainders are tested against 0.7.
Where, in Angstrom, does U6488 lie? 6480.52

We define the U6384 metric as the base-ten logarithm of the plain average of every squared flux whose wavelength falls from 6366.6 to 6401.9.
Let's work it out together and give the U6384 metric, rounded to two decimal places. 2.18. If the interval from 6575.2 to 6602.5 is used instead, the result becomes 2.35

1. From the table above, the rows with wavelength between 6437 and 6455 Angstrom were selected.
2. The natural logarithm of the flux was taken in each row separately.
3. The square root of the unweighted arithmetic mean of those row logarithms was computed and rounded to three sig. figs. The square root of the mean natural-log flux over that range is 1.60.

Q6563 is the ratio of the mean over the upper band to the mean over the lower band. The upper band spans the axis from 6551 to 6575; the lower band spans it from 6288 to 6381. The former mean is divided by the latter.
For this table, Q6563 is 1.29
